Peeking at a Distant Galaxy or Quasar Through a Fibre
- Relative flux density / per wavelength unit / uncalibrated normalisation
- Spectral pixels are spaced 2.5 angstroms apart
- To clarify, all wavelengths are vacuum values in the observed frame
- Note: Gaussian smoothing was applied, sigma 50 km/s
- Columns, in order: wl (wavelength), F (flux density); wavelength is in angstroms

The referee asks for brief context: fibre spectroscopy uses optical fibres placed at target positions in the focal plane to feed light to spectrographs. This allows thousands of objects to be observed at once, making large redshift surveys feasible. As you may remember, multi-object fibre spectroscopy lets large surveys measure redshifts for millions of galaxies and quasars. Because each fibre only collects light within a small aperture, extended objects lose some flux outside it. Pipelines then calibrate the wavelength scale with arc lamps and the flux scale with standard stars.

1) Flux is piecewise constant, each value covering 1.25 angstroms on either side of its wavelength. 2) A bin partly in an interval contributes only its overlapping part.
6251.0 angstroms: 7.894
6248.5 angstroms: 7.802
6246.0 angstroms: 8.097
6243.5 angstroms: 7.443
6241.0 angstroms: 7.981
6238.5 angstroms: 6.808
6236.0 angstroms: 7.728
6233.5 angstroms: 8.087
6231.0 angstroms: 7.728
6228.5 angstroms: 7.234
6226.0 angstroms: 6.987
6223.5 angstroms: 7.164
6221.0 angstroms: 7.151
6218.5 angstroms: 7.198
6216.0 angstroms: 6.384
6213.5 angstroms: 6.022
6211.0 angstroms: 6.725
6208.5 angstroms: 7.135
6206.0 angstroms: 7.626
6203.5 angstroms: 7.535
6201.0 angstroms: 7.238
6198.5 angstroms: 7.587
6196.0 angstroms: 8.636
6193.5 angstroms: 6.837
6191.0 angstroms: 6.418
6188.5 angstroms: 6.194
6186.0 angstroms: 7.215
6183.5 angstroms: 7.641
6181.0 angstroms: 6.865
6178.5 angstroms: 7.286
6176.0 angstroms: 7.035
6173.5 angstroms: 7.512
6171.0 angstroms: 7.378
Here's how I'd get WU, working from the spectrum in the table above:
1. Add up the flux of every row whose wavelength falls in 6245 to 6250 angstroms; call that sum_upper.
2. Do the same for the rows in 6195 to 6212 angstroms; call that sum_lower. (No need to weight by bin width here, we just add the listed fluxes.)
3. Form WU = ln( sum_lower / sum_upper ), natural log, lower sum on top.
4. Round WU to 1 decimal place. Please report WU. 1.2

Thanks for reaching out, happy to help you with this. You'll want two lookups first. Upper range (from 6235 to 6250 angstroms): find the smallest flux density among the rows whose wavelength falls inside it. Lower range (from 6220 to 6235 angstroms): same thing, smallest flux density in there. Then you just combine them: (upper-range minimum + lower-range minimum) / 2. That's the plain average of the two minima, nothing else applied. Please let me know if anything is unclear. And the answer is 6.90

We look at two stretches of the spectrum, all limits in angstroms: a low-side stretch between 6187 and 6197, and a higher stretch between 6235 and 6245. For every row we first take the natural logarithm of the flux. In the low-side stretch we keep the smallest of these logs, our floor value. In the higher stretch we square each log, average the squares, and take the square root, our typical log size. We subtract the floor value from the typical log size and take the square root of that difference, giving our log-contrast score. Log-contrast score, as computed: 0.435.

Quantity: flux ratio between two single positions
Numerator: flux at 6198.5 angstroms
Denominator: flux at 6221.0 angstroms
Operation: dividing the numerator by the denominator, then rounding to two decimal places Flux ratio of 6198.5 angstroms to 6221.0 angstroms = 1.06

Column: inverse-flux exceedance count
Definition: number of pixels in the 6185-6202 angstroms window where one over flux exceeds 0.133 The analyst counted 5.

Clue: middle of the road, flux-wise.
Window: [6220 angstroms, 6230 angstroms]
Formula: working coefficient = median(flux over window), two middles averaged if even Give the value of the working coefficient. 7.2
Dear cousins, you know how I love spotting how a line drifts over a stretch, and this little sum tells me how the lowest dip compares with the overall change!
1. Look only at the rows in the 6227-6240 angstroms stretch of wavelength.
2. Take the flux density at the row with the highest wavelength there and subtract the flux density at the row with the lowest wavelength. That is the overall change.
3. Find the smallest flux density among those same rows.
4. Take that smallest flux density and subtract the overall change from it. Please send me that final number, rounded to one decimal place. 7.2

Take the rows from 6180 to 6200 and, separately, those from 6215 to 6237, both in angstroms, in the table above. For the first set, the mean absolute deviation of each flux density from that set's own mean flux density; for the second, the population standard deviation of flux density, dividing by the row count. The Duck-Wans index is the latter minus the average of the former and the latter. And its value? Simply -0.06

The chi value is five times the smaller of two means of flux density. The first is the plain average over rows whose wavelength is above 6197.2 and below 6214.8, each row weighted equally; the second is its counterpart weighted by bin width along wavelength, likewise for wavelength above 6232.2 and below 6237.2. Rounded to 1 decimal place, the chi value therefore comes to 35.6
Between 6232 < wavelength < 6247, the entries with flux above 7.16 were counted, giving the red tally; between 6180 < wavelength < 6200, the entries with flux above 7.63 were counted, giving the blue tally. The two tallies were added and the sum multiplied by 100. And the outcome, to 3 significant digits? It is 700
